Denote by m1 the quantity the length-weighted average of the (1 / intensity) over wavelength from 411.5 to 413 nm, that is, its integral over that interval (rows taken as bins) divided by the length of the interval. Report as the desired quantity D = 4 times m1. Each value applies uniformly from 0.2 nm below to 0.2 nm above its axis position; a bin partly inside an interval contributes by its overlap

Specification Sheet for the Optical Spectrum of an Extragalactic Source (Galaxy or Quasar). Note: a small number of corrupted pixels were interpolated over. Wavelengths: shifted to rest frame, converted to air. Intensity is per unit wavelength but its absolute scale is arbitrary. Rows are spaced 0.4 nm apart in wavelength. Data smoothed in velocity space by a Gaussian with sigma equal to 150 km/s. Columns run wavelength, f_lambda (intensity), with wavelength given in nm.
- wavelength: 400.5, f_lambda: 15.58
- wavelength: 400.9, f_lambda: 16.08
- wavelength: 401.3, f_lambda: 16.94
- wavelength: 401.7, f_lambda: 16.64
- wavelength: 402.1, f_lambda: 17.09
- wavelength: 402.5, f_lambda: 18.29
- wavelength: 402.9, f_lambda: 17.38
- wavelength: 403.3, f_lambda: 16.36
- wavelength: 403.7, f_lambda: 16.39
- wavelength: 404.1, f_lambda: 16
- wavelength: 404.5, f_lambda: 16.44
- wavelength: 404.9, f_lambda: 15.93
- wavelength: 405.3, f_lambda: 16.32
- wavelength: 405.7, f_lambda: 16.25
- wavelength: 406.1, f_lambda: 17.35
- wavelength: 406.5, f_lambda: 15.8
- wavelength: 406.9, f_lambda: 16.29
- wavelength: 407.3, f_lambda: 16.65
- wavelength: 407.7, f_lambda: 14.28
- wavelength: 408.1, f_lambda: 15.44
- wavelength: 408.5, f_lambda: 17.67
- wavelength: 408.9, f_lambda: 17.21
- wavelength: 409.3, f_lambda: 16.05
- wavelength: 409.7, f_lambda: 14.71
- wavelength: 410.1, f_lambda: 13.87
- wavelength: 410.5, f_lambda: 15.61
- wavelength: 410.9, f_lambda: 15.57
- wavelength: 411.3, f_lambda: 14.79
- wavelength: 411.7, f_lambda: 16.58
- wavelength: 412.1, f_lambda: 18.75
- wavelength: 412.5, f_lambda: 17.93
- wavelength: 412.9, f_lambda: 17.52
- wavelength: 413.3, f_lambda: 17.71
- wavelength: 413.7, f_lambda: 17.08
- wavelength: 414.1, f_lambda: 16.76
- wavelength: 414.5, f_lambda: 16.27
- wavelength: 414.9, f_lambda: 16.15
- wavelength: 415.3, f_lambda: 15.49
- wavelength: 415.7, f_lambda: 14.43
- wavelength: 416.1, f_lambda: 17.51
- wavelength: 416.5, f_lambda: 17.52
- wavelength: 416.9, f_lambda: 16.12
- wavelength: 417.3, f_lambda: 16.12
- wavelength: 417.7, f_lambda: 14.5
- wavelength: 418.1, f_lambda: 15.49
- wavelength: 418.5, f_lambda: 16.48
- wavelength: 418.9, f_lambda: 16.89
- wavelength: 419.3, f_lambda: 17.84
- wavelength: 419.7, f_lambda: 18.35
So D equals 0.226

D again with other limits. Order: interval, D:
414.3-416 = 0.256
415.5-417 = 0.245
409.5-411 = 0.269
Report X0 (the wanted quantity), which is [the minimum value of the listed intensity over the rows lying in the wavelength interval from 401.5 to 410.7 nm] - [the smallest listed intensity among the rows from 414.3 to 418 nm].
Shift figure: -0.6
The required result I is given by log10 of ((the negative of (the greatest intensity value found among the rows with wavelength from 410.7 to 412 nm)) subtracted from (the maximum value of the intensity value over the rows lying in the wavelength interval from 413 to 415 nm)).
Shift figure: 1.54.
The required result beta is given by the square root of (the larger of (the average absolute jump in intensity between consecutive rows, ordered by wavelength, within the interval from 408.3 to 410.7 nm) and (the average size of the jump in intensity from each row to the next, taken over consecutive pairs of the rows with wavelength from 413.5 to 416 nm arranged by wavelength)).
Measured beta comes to 1.05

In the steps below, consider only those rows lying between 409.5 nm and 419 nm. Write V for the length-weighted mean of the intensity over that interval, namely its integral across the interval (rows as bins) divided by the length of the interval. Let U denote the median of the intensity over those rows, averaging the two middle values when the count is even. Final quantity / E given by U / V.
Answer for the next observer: 0.998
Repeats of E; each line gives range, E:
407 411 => 0.991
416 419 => 1.002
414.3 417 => 0.996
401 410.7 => 1.003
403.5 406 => 1.001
